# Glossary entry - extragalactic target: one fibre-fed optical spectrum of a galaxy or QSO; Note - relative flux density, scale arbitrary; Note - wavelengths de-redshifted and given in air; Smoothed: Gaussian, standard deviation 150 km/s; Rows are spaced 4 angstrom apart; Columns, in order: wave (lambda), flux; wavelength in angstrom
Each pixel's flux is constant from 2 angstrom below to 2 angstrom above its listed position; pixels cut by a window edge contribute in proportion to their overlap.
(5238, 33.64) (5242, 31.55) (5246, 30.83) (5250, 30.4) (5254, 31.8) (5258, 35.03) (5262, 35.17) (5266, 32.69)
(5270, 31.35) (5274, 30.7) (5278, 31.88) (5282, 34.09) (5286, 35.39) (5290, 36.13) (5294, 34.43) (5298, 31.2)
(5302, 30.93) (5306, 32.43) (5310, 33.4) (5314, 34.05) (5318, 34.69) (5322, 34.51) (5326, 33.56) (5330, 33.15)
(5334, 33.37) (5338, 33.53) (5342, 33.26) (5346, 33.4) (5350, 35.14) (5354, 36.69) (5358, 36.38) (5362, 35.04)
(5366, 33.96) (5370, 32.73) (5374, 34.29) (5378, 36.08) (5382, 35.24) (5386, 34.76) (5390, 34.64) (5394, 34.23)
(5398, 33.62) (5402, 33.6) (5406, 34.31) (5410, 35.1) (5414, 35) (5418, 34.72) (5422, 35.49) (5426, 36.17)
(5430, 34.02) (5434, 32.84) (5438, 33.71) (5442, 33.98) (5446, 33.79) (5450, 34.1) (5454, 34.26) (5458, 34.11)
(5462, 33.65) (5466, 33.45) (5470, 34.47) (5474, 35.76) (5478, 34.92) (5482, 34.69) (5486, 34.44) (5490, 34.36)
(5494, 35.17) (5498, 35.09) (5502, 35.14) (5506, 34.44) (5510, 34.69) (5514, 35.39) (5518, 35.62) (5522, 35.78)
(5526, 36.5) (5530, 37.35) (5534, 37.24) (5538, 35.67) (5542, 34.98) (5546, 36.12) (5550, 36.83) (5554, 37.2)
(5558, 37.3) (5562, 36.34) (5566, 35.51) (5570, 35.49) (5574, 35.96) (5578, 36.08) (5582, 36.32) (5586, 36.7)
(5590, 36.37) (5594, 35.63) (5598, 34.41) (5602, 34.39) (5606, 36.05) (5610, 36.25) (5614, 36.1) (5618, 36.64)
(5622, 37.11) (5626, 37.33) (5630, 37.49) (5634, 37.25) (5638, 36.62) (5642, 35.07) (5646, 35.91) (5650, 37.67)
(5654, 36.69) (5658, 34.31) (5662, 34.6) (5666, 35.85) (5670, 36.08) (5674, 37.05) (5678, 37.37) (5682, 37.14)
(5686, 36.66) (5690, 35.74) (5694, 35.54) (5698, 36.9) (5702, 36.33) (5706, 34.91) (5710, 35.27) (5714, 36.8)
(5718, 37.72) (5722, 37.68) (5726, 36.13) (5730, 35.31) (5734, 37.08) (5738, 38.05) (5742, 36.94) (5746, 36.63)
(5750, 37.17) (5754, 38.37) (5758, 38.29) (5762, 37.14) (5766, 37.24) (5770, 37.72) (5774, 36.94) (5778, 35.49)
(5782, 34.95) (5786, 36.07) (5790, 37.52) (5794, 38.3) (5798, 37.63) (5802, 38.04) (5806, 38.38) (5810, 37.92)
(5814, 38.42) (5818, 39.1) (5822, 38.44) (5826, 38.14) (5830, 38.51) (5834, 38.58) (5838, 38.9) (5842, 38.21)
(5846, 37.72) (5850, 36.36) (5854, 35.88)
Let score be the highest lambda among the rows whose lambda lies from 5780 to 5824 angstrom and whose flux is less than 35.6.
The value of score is 5782 angstrom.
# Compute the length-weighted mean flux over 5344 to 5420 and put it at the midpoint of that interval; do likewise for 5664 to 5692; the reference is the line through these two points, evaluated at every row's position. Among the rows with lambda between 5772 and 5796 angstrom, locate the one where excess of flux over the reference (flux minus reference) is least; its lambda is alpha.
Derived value 5782 angstrom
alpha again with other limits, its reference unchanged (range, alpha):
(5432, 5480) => 5434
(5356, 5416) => 5370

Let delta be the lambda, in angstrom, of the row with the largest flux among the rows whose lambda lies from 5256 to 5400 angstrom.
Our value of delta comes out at 5354 angstrom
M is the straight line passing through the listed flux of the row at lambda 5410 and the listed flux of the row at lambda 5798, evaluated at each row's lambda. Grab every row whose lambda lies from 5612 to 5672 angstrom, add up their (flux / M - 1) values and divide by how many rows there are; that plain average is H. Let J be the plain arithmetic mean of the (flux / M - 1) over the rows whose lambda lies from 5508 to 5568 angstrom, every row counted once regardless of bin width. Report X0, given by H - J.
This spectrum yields -0.015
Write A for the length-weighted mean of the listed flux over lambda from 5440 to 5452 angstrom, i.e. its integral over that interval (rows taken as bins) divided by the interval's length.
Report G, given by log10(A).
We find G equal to 1.53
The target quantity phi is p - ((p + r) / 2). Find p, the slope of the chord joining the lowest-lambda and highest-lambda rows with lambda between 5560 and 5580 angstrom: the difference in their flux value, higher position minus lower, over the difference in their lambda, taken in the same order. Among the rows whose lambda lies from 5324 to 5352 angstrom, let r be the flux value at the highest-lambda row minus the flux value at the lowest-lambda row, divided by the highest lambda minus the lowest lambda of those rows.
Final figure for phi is -0.041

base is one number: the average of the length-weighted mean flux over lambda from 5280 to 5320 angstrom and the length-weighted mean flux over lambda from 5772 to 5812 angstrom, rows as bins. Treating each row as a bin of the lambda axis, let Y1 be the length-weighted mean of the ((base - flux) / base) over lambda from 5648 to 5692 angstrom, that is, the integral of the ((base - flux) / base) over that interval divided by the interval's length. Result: -0.025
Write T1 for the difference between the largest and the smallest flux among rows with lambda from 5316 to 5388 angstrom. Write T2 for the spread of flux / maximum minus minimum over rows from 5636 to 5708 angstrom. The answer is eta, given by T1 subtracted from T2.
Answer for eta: -0.6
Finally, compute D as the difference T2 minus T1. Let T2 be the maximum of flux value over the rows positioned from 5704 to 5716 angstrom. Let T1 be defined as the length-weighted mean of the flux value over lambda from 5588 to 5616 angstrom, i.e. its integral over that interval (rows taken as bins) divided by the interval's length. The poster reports 1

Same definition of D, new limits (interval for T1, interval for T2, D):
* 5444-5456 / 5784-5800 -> 4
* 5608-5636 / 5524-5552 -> 0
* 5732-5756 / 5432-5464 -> -3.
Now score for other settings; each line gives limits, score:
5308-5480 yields 5478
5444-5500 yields 5498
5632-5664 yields 5662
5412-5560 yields 5542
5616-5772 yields 5730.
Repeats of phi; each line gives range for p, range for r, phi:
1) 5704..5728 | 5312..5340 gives 0.041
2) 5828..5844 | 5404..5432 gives -0.006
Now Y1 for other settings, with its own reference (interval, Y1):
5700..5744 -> -0.033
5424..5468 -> 0.039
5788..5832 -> -0.080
